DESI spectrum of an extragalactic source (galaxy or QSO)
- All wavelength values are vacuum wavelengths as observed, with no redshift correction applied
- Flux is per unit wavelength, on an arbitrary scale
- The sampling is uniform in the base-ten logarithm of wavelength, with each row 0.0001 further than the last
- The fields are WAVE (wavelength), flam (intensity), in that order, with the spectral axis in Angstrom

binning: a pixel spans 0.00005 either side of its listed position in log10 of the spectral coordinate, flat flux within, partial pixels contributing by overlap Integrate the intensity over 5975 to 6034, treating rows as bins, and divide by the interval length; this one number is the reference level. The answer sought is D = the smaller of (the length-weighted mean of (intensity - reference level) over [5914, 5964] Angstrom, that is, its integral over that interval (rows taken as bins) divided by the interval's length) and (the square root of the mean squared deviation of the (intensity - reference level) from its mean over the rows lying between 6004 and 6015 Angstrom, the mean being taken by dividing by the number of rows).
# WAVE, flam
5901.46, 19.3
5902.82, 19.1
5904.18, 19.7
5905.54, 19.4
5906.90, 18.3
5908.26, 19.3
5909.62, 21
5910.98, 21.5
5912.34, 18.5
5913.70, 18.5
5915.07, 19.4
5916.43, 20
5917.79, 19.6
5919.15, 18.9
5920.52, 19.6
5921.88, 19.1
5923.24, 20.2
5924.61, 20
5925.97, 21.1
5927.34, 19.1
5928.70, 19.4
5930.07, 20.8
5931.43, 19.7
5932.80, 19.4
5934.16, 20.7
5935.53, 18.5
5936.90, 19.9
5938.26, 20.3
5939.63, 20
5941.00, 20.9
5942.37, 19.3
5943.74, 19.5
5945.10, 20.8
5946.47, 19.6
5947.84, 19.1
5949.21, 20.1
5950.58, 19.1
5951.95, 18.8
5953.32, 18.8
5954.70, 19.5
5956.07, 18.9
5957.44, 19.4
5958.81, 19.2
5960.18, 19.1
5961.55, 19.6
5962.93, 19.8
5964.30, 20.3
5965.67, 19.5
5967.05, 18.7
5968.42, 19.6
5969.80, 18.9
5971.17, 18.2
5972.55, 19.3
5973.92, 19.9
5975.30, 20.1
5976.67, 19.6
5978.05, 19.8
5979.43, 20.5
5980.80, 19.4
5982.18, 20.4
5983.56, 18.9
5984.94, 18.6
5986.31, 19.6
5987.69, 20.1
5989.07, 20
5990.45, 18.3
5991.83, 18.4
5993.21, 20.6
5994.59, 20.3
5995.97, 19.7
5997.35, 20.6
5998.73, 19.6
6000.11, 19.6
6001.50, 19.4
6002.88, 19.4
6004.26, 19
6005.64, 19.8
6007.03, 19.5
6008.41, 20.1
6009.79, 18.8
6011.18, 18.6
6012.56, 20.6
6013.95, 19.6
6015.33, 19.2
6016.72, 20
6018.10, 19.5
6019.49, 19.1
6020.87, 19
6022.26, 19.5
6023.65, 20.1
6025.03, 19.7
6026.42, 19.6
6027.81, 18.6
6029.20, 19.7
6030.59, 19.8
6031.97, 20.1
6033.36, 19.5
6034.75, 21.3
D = 0.053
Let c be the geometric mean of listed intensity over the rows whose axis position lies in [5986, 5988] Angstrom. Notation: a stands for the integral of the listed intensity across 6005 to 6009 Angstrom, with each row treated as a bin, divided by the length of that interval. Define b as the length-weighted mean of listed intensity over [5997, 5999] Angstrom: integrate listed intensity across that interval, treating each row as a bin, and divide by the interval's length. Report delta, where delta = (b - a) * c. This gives 7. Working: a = 19.8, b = 20.1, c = 19.8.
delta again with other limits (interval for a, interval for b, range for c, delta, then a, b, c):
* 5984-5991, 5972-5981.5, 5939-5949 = 10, 19.3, 19.8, 19.9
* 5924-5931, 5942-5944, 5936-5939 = -14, 20.1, 19.4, 20.1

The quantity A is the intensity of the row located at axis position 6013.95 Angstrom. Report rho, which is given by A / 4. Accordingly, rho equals 4.90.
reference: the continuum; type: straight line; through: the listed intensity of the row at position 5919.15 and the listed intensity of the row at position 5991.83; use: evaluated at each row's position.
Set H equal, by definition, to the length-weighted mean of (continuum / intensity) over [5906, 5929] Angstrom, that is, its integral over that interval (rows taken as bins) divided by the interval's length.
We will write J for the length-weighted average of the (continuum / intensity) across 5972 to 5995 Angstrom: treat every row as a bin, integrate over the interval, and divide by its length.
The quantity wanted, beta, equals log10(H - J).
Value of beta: -1.61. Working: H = 0.966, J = 0.942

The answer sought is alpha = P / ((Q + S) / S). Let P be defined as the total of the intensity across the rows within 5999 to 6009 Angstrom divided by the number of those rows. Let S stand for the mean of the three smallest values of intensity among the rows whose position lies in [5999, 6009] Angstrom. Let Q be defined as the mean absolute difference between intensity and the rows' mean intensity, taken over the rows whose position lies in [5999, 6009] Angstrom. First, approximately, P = 19.5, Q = 0.25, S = 19.3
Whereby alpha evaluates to 19.3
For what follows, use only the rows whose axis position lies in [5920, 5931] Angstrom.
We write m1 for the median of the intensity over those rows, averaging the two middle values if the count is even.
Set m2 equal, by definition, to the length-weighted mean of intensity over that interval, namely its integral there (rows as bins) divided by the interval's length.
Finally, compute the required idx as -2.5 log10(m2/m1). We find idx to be -0.007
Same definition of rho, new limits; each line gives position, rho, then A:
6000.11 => 4.90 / 19.6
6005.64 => 4.95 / 19.8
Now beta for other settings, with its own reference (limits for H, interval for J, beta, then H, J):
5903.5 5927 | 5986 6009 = -1.53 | 0.965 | 0.935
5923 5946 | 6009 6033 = -2.08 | 0.942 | 0.934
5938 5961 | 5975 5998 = -1.70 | 0.958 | 0.938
